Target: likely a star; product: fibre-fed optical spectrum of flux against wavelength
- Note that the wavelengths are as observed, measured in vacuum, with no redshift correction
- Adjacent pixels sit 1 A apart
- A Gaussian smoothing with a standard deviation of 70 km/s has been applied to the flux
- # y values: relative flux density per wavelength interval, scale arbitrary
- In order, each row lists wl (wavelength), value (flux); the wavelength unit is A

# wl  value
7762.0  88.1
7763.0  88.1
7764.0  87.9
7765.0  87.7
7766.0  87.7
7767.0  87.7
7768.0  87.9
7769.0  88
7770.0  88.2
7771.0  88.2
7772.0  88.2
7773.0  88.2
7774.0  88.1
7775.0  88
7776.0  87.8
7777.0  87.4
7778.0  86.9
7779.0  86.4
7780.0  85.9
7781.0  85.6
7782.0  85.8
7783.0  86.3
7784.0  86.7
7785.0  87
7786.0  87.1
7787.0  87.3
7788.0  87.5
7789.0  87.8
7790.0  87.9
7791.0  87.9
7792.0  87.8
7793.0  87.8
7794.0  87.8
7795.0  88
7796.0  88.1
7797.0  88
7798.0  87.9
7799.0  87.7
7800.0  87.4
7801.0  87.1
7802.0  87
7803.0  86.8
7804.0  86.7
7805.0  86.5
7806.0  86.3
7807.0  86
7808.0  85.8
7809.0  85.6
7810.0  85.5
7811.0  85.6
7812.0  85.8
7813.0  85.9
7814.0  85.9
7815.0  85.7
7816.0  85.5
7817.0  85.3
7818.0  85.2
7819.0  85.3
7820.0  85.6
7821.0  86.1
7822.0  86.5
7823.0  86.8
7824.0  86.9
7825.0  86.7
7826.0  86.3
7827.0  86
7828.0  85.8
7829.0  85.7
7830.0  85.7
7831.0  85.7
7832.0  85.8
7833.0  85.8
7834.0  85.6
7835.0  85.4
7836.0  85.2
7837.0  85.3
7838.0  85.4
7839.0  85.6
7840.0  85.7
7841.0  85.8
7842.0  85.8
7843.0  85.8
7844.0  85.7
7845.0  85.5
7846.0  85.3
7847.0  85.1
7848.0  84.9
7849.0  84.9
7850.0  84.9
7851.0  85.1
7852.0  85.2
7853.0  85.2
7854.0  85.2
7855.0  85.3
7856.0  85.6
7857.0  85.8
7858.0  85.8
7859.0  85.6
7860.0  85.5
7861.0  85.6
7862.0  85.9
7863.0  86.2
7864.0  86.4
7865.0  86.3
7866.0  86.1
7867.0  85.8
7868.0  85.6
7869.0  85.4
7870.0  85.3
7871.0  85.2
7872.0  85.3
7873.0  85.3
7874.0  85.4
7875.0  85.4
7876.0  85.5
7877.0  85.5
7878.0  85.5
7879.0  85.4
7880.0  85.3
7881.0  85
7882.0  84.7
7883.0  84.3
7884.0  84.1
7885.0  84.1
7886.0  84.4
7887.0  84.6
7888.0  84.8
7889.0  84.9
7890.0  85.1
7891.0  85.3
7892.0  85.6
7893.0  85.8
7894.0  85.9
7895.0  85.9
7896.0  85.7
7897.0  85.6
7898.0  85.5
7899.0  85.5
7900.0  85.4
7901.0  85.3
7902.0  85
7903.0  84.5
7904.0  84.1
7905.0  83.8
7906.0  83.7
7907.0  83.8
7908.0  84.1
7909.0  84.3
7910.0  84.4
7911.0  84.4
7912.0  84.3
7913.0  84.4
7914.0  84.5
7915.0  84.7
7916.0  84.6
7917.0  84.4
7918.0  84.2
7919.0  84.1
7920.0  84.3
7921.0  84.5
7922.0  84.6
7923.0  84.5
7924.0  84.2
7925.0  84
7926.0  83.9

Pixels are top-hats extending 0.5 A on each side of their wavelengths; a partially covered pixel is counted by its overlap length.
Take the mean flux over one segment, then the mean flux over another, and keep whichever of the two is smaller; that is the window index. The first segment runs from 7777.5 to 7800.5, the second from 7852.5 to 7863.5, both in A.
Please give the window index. 85.6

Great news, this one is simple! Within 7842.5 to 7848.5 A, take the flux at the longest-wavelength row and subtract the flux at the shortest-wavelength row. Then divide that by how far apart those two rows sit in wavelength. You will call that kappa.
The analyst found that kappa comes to -0.18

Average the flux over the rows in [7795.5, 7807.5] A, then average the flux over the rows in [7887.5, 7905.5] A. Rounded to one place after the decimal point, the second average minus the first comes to -1.9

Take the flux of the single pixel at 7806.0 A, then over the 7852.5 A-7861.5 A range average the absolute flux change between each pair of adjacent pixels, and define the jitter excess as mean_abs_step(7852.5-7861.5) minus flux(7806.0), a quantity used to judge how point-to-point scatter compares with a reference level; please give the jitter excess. -86.2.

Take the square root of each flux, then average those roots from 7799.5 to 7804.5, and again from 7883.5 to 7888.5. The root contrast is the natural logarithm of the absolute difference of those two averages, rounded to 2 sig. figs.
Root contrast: -2.0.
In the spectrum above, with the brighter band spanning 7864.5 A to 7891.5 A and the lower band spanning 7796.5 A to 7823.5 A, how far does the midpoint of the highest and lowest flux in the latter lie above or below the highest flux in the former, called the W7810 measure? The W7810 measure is 0.3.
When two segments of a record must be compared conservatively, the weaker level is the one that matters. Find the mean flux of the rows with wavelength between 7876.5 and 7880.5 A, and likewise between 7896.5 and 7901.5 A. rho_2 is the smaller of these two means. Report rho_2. 85.4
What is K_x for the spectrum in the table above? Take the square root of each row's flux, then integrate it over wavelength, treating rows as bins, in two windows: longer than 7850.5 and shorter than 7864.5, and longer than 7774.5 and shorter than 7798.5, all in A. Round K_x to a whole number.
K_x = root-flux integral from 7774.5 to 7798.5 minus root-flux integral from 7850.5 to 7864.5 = 95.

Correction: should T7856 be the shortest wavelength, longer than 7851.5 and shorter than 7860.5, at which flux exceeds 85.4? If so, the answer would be 7856.0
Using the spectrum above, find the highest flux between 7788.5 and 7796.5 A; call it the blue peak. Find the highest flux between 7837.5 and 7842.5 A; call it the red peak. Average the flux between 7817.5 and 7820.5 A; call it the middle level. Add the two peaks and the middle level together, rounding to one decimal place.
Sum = 259.3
